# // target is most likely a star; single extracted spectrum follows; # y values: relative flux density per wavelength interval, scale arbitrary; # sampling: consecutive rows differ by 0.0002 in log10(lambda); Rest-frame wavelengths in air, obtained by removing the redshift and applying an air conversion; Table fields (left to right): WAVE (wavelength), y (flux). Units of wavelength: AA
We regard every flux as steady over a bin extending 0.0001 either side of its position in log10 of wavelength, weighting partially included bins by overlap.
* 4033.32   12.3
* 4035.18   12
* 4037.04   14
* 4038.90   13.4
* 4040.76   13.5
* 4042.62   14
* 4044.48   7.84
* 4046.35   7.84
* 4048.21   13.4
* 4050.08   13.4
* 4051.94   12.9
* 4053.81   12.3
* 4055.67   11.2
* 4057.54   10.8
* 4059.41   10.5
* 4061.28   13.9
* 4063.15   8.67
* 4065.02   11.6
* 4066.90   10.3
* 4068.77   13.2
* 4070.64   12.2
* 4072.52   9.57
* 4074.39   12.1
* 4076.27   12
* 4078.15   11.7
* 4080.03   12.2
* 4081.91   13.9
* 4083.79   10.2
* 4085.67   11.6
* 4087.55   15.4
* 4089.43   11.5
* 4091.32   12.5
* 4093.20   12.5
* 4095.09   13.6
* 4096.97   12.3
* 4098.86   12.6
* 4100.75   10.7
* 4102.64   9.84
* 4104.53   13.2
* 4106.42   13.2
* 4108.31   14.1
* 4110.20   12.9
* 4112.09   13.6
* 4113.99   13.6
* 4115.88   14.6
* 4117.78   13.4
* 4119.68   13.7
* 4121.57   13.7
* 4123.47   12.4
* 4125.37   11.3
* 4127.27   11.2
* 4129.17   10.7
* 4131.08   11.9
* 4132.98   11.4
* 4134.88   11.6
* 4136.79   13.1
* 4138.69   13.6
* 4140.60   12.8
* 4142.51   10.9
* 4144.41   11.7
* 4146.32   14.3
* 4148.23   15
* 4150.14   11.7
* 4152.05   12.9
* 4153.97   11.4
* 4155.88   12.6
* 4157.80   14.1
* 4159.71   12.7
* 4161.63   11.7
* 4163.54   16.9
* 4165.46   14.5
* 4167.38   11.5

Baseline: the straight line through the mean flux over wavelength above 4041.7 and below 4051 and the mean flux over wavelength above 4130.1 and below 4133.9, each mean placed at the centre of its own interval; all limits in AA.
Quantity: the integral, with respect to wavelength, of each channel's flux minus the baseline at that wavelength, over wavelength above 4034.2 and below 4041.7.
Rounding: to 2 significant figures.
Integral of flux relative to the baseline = 15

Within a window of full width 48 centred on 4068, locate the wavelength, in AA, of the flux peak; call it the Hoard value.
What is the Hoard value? 4087.55 AA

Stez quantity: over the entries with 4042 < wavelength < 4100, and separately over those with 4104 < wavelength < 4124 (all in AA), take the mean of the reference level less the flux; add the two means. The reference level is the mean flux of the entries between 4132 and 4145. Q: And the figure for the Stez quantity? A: -1.0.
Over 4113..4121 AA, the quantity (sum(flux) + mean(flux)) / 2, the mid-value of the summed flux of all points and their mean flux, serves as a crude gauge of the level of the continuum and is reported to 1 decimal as 34.6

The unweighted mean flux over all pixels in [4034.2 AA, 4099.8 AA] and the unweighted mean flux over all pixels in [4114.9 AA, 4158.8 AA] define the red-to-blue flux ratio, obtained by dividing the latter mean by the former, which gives 1.05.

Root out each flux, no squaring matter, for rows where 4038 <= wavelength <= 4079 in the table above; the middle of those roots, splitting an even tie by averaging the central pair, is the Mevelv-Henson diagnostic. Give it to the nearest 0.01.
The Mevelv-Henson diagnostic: 3.47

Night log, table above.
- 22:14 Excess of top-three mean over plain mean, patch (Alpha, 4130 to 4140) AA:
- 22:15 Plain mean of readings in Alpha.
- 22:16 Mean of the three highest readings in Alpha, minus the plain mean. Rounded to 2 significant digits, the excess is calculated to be 0.55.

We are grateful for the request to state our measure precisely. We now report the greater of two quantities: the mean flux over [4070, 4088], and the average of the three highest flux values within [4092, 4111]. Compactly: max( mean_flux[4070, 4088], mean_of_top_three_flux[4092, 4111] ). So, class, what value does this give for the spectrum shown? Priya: 13.6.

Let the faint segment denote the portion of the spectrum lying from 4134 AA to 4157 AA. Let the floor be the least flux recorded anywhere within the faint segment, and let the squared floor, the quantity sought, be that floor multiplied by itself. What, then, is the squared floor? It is 119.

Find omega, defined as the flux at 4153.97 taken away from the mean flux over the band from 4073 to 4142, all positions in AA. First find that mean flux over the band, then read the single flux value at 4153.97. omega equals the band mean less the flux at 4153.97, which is 1.1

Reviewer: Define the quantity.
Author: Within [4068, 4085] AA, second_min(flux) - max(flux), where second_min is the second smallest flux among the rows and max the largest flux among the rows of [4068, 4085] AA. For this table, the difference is -3.7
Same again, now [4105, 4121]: -1.4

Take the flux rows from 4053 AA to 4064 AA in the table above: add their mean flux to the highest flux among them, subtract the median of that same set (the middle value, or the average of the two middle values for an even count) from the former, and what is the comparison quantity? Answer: 14.1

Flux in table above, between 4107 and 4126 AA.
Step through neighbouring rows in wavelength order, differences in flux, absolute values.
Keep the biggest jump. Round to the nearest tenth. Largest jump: 1.3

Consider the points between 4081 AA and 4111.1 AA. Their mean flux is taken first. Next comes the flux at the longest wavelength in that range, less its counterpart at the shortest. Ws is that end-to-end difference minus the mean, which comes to -13.5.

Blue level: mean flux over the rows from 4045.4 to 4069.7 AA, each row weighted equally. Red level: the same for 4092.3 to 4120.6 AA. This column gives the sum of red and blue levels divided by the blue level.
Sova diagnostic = 2.12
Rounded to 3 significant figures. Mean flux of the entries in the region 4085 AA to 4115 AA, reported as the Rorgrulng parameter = 12.7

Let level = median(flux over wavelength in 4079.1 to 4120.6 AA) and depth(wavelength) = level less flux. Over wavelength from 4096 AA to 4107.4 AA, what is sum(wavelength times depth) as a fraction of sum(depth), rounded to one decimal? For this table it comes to 4100.9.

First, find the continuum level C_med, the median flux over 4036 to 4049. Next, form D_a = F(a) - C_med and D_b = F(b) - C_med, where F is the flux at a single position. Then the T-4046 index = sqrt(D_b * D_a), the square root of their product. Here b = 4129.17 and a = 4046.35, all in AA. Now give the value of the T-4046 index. 3.9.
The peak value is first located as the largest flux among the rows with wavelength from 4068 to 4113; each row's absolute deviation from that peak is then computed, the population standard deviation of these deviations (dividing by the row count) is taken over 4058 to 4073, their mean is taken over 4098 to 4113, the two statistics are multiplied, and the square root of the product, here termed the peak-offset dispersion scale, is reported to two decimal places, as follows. 2.21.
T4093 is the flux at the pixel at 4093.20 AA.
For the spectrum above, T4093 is 12.5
